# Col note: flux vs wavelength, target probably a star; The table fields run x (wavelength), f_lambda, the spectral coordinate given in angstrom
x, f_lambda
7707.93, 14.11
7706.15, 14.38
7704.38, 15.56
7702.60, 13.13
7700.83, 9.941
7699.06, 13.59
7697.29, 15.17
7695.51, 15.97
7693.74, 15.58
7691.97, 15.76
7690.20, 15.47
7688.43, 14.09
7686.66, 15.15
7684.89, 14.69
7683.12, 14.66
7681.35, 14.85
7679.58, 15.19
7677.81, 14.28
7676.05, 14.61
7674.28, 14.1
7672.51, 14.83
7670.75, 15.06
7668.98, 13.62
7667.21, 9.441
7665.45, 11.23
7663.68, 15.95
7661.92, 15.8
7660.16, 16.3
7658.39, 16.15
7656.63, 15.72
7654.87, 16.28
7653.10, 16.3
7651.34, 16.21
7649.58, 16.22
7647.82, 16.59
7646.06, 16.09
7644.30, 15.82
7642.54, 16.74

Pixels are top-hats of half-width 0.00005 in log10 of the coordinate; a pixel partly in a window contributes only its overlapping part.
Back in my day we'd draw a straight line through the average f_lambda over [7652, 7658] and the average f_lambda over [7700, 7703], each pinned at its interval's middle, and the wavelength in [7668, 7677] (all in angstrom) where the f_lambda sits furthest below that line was 7668.98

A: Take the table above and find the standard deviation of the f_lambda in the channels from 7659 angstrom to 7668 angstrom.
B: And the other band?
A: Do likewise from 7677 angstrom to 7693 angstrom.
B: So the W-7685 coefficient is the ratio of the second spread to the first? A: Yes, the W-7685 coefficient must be 0.2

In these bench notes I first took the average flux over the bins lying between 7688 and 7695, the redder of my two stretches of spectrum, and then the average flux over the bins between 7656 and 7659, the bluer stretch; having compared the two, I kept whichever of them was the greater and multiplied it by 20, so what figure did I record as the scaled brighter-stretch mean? 319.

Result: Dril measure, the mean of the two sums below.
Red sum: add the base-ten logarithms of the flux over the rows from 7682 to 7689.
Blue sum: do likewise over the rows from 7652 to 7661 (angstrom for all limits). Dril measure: 5.4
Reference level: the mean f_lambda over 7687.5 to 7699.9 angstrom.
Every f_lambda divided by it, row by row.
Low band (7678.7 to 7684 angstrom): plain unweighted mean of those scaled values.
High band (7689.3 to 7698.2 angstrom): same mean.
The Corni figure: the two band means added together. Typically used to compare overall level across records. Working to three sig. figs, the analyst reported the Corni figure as 2.02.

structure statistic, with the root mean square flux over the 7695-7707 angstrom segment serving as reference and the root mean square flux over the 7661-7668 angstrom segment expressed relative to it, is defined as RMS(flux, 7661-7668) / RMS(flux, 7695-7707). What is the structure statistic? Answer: 0.95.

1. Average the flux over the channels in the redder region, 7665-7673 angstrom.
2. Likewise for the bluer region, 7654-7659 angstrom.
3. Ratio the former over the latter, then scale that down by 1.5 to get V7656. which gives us 0.533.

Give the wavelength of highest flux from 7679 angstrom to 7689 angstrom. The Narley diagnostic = 7679.58 angstrom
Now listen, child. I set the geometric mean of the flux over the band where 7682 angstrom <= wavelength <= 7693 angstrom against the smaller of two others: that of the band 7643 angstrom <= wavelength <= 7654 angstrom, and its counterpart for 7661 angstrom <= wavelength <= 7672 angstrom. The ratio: 1.13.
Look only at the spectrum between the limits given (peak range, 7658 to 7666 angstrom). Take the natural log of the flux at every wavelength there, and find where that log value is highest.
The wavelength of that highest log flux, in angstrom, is 7660.16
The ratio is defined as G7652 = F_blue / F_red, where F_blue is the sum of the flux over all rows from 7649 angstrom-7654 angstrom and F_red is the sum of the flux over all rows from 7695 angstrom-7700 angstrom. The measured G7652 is 1.09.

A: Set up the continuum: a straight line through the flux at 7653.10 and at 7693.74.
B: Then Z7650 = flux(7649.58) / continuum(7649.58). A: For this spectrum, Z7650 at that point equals 0.991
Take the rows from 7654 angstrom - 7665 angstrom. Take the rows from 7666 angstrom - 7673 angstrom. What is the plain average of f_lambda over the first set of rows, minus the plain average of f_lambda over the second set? 2.8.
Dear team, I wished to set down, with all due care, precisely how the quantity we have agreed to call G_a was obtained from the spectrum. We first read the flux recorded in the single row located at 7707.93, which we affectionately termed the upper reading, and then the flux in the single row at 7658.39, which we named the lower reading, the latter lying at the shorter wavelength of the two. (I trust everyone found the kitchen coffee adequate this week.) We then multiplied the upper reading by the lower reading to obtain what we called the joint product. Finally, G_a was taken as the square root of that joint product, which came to 15.1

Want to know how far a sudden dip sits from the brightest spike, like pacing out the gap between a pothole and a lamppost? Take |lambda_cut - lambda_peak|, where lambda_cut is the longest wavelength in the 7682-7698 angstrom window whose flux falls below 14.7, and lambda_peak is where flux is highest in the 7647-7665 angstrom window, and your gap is 40.6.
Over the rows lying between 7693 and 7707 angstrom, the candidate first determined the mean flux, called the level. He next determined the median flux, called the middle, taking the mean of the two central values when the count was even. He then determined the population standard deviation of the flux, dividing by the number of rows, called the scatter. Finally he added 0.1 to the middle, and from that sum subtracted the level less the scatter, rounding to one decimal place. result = 2.6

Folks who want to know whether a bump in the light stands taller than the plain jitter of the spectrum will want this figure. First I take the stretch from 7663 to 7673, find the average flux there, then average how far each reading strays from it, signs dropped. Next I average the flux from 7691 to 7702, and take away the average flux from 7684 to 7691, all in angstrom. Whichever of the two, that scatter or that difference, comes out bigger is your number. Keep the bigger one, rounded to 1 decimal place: 2.0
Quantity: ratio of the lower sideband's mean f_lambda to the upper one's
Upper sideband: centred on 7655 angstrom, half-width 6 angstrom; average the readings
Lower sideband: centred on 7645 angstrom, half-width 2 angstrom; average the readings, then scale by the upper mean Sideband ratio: 0.99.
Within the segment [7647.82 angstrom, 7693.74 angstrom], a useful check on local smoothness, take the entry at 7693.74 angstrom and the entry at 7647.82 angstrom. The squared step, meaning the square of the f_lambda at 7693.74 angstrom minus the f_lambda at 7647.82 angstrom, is 1.0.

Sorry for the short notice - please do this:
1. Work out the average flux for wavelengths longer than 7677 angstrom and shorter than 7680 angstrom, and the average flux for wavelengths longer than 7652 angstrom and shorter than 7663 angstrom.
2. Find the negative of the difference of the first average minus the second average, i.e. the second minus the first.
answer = 1.4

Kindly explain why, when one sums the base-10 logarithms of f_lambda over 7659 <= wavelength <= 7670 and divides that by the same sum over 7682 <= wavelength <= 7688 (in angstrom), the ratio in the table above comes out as 1.93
